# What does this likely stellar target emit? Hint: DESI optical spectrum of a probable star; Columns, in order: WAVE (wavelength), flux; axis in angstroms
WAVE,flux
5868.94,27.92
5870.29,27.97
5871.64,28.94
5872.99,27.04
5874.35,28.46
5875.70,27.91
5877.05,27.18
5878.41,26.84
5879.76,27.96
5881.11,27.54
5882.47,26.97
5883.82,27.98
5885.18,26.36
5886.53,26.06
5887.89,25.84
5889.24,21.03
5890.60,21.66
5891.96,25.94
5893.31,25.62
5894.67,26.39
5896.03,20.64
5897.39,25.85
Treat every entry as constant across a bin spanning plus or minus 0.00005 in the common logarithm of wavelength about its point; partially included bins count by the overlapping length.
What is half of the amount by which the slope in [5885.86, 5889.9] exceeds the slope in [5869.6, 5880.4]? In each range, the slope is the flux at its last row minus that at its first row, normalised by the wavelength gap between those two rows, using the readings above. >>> -0.93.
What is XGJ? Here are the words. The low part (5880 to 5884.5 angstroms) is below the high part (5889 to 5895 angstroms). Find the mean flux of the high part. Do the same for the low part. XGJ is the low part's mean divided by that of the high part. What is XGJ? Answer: 1.14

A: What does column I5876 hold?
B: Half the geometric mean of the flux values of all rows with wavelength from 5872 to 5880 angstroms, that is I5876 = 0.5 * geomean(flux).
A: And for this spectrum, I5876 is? 13.8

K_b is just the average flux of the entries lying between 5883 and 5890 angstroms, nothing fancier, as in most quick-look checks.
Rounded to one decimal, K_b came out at 25.5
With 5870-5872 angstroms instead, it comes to 28.5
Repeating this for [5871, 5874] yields 28.0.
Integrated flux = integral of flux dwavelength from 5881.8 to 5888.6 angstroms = 181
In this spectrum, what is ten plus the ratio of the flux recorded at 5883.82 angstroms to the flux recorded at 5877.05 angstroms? 11.0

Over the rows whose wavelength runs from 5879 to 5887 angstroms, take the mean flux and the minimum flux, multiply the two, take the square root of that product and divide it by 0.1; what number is 266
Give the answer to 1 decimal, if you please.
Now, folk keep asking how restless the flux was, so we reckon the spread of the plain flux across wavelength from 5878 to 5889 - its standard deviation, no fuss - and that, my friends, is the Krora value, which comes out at 0.8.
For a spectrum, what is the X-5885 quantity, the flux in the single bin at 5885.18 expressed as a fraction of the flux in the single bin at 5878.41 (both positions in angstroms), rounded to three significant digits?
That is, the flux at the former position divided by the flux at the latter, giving 0.982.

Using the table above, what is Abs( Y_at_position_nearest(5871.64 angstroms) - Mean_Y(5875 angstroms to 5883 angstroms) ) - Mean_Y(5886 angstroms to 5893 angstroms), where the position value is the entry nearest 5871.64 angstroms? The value -22.6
